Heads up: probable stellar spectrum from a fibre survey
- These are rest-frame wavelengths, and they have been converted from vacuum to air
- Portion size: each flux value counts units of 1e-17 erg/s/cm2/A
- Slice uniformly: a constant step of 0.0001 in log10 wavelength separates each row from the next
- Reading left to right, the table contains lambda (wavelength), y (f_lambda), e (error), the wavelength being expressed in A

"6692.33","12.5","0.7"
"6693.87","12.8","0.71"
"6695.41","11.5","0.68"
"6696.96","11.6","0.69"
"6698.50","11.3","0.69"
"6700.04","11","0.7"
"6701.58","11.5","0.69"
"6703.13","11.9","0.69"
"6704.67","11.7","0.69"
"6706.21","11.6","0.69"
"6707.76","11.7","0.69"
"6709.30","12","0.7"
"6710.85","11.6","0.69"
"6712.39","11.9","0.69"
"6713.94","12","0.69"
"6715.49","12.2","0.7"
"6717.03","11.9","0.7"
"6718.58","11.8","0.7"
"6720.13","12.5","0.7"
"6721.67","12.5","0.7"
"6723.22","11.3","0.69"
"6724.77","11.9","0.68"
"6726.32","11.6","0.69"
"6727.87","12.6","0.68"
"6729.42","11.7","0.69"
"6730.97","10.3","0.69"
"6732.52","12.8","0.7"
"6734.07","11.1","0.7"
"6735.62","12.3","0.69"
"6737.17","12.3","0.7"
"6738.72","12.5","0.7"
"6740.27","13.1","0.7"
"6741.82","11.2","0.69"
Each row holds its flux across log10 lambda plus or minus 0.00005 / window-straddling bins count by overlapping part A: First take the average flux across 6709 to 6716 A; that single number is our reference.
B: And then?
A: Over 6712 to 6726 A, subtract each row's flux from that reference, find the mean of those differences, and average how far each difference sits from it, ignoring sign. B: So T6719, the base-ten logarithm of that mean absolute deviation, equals -0.6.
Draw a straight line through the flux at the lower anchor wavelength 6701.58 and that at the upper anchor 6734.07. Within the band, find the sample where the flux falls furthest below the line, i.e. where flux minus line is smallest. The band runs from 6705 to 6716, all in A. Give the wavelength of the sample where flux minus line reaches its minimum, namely 6706.21 A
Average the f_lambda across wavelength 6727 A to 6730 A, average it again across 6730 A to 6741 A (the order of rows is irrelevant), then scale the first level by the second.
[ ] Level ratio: 1.01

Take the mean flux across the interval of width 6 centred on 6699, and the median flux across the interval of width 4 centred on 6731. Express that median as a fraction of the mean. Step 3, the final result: 1.03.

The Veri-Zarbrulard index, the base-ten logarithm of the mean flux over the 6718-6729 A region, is 1.08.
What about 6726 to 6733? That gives 1.07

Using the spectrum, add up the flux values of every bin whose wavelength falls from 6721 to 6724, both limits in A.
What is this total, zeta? 23.8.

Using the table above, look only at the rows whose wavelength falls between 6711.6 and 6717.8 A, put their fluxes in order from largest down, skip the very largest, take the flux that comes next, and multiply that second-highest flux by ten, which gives 120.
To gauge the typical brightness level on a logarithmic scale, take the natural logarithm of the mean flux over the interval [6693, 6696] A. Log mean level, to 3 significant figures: 2.50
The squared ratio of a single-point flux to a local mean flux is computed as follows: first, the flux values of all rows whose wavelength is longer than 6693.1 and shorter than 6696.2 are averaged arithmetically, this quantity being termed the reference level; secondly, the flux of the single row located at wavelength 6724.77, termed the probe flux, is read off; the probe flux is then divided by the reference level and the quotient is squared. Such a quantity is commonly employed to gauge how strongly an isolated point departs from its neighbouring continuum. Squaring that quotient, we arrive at 0.96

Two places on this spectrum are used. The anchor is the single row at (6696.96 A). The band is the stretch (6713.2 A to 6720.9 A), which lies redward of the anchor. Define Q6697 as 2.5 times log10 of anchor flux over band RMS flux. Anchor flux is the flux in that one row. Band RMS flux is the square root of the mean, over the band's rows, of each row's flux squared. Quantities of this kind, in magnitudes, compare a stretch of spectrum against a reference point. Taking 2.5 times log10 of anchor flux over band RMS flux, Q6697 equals -0.044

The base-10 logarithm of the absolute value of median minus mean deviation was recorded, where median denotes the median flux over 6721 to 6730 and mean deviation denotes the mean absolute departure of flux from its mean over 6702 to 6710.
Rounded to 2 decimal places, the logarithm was 1.07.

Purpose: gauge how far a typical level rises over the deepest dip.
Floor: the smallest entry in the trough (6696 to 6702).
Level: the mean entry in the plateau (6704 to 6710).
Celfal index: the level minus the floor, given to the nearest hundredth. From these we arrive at 0.75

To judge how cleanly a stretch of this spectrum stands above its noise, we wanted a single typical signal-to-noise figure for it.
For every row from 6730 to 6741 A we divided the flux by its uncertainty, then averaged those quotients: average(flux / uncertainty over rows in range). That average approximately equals 17.3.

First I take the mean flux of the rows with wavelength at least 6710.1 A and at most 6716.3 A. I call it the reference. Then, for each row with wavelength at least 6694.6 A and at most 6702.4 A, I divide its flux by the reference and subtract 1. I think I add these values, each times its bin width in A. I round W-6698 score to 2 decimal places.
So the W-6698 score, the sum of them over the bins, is -0.35 A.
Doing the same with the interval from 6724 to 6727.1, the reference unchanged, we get -0.05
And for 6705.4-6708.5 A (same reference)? -0.07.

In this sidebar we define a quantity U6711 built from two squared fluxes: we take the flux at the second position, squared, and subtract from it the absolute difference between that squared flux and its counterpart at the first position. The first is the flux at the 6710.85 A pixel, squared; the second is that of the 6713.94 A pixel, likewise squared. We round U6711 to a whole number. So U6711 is 135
